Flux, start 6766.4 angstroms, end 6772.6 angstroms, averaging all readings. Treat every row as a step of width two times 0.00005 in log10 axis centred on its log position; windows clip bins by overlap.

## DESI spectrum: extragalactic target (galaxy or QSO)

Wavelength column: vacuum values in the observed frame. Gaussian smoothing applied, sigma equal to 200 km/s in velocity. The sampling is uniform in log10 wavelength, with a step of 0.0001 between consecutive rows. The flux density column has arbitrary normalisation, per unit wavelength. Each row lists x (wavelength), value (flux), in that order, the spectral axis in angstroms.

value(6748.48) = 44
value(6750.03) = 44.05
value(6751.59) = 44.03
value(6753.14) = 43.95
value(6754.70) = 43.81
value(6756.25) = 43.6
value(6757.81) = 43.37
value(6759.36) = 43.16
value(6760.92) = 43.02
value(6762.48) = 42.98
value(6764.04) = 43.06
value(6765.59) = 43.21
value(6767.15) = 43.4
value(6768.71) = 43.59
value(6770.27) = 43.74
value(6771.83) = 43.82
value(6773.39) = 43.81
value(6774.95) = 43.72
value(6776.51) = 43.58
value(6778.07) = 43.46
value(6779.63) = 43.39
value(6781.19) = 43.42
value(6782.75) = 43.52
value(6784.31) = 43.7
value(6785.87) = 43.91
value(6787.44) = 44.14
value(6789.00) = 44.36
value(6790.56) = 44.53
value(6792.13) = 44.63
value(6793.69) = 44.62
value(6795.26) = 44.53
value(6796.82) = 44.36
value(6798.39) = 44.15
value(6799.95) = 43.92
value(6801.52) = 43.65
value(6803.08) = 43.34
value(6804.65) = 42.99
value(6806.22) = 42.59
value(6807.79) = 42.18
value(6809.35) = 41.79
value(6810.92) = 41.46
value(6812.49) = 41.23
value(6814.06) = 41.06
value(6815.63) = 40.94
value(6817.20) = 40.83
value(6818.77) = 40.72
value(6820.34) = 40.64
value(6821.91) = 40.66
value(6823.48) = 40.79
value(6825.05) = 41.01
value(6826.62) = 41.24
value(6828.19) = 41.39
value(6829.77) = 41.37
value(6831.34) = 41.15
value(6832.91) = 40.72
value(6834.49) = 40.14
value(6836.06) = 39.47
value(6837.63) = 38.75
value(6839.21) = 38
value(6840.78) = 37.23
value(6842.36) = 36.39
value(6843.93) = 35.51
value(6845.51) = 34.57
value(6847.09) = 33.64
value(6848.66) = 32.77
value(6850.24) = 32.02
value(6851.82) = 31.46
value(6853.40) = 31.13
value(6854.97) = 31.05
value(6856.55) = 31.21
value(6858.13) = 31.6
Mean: 44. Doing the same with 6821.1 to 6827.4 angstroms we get 41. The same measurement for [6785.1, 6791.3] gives 44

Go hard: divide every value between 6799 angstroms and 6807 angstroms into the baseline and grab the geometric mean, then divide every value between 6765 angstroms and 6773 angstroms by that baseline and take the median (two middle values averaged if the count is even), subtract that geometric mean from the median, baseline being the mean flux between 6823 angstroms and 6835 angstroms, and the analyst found 0.117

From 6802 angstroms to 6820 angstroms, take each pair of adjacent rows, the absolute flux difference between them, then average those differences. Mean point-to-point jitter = 0.26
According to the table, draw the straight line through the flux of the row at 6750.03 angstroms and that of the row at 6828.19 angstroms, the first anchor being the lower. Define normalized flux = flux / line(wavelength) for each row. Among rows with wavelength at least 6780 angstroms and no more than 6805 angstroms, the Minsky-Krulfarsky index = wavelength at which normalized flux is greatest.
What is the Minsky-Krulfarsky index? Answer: 6793.69 angstroms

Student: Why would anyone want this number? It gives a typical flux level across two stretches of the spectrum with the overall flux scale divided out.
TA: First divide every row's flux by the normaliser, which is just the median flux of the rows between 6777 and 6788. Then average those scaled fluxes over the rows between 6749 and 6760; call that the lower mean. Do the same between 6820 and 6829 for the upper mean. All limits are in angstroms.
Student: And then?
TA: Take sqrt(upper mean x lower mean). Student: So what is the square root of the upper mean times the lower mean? 0.97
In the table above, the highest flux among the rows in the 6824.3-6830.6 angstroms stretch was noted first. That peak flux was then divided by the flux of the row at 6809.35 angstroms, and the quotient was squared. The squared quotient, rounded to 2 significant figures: 0.98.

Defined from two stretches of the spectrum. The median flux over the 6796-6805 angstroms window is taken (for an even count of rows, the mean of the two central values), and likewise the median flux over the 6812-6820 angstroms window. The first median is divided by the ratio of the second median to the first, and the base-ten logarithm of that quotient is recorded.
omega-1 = 1.67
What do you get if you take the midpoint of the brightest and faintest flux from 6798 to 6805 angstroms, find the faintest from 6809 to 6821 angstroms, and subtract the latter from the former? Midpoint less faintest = 2.9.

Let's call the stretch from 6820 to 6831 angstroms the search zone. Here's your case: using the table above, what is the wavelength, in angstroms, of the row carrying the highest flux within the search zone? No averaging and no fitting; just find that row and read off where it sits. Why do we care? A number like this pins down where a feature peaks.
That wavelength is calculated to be 6828.19 angstroms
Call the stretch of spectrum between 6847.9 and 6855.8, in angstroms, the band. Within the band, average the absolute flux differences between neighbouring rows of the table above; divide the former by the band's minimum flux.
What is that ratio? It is 0.0138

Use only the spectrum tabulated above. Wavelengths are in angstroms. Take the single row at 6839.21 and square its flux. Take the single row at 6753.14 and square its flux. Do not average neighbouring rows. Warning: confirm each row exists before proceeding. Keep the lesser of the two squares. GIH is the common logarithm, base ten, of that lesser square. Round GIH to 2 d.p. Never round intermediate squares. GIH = 3.16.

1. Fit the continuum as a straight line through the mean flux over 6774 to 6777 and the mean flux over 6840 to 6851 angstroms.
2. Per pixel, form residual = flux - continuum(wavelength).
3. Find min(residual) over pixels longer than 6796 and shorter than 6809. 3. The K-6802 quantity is 2.7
